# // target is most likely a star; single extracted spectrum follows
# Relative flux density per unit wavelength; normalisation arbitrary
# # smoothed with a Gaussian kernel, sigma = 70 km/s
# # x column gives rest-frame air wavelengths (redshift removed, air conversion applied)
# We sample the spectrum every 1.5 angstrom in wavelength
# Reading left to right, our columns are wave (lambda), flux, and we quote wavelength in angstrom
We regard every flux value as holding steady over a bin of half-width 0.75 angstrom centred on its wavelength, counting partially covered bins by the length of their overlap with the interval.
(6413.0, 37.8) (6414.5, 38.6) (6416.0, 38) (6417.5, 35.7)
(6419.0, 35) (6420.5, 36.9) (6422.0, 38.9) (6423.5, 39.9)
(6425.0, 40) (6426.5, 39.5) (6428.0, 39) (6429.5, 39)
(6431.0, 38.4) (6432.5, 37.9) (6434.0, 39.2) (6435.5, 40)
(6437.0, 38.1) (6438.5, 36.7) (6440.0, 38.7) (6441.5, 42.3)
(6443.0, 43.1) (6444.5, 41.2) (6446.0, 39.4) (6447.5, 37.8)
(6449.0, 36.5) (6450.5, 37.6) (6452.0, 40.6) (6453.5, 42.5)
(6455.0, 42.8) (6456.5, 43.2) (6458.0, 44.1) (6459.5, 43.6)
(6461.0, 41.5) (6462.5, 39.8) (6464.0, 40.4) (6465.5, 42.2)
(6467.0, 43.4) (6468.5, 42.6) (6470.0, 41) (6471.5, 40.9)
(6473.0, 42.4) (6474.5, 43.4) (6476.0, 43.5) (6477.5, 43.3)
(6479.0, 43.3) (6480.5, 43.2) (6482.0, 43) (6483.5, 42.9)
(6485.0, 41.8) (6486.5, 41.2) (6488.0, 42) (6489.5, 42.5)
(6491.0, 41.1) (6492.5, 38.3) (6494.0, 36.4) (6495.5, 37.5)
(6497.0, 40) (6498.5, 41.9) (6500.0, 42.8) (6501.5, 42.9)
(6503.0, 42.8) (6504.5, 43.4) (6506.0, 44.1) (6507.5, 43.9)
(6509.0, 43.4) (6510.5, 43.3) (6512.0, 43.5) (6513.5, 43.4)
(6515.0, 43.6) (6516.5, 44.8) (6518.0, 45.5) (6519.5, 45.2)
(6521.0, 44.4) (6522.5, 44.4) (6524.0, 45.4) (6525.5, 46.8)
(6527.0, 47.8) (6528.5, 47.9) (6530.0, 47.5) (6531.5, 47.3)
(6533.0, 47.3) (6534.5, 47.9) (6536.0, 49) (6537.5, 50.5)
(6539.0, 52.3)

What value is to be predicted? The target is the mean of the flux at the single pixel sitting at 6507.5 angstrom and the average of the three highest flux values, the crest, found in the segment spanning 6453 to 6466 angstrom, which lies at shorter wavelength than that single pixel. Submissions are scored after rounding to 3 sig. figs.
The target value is 43.8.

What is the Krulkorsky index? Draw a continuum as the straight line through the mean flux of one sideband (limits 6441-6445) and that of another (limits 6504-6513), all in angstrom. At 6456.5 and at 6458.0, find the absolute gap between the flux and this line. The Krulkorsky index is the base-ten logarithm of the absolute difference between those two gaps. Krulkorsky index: -0.06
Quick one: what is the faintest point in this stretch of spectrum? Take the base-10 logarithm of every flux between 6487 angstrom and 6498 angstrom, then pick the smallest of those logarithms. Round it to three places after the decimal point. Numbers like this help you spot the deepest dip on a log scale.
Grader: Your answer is 1.561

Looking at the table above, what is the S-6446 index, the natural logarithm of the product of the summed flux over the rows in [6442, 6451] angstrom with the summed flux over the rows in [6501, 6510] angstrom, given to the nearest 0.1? 11.0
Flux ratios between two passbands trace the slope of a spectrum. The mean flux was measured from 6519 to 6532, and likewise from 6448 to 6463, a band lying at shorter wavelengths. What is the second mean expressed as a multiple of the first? 0.89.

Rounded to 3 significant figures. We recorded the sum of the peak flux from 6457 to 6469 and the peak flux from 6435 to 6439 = 84.1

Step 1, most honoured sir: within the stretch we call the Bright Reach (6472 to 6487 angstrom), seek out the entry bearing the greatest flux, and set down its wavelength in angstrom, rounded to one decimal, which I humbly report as 6476.0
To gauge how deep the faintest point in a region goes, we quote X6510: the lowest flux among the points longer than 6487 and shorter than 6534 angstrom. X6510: 36.4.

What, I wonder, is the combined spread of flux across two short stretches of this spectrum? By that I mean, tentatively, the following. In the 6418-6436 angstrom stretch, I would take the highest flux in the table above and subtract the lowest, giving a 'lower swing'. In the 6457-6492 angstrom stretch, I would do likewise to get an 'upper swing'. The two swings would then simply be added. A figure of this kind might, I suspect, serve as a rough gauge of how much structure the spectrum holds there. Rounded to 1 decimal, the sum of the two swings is 9.3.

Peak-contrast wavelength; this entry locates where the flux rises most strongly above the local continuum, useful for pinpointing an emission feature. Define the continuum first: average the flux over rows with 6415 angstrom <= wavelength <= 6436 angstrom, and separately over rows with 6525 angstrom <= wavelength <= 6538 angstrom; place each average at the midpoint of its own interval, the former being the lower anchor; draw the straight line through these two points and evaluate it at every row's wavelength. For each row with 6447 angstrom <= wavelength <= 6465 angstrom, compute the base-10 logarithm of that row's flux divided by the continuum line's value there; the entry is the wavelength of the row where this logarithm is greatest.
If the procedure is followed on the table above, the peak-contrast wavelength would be 6458.0 angstrom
